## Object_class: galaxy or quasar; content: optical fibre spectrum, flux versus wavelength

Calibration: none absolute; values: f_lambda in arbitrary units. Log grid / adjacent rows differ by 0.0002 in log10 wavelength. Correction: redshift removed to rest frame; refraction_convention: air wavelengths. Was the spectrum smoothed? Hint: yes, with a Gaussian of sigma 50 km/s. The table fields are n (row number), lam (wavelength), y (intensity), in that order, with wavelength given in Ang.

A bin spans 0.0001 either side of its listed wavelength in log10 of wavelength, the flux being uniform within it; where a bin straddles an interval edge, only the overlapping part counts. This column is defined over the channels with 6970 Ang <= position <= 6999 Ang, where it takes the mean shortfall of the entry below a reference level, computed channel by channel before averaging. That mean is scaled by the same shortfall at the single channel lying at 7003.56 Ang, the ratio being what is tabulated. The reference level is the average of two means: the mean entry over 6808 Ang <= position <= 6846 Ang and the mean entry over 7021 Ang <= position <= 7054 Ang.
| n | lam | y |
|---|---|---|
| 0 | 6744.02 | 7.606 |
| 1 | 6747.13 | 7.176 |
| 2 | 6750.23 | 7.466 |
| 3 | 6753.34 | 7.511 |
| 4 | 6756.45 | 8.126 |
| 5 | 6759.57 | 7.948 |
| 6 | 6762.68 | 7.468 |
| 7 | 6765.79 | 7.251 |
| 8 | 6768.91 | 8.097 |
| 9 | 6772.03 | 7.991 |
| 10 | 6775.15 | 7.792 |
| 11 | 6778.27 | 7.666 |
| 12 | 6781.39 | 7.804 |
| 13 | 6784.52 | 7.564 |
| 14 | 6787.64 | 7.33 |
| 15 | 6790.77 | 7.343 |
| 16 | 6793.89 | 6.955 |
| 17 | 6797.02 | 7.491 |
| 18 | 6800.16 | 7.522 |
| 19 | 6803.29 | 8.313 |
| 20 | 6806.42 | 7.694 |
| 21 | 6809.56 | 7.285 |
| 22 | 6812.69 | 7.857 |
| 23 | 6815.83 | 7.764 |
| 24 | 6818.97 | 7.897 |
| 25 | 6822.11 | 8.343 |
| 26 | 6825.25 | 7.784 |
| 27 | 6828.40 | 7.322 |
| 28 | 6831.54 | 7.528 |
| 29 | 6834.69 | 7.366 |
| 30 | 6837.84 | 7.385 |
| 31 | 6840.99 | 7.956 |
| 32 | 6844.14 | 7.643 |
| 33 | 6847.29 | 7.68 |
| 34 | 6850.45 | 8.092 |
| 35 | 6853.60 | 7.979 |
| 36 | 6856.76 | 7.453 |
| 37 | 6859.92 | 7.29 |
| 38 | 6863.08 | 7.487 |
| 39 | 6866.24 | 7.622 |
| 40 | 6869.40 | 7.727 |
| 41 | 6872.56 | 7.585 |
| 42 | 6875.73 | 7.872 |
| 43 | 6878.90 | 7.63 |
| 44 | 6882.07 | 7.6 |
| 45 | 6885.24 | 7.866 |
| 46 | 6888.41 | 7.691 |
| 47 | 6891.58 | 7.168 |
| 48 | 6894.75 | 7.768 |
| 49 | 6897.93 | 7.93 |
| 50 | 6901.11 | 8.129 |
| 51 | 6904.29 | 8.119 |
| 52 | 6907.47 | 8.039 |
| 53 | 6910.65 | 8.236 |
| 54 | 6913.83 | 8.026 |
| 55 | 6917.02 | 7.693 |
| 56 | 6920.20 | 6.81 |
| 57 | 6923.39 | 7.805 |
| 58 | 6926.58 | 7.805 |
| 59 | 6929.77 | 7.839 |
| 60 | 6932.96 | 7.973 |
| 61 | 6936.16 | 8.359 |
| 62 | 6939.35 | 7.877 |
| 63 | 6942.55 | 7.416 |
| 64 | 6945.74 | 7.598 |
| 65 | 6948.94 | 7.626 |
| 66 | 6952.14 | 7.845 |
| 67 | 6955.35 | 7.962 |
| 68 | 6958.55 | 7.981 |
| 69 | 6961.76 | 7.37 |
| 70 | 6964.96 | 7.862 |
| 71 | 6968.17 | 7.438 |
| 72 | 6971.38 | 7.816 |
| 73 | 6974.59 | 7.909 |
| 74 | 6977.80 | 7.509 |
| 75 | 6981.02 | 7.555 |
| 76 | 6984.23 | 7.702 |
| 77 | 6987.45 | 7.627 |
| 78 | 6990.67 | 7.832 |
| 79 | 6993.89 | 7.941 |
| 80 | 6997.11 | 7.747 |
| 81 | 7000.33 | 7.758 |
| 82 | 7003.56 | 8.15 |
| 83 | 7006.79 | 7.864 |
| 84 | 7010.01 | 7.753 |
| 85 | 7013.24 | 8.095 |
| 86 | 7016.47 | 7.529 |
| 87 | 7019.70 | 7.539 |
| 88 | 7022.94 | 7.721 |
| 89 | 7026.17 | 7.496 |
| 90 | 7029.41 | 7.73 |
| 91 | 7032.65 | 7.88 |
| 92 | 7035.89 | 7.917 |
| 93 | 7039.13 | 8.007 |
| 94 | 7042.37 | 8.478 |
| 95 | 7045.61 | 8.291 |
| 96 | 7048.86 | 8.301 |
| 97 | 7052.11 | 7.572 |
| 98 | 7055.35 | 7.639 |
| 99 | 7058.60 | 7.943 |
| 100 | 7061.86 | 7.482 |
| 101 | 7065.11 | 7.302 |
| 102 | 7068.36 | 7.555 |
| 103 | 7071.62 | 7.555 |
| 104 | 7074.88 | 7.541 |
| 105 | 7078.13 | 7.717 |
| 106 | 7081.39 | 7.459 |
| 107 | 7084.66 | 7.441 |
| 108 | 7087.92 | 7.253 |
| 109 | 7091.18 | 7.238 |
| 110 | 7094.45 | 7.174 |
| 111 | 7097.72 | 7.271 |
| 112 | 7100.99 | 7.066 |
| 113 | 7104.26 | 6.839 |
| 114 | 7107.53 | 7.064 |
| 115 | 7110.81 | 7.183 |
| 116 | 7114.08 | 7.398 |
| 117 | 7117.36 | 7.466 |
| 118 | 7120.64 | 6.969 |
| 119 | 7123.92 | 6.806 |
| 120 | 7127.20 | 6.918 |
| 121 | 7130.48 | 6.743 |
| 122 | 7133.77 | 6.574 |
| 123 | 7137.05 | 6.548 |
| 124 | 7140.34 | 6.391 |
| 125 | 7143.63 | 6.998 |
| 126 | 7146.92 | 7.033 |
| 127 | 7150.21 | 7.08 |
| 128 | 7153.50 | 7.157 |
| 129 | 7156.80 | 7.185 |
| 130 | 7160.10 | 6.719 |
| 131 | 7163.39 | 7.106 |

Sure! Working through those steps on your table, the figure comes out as -0.2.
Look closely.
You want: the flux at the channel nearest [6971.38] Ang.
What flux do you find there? 7.816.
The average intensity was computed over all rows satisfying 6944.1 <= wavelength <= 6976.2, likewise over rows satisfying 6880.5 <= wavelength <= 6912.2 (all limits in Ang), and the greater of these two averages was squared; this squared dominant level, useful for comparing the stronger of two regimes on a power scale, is 61.7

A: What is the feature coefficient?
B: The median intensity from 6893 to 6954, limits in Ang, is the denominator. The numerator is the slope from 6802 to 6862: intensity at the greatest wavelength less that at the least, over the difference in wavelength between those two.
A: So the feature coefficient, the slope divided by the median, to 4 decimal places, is -0.0023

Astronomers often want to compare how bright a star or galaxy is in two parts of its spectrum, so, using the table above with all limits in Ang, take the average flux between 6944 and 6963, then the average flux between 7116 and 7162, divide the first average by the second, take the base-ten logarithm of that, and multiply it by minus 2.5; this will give -0.12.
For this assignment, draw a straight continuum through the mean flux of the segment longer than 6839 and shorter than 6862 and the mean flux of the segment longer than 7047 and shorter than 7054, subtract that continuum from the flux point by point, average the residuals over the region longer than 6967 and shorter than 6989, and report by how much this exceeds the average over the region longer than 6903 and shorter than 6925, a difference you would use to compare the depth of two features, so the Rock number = -0.23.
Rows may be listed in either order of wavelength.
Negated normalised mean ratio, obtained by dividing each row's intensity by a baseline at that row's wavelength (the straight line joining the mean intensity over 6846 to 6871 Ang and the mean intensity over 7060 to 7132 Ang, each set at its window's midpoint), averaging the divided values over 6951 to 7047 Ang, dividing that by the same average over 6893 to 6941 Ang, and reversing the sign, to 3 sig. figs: -1.01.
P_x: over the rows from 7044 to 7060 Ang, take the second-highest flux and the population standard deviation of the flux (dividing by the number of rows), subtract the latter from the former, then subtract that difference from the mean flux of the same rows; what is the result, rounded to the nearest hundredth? -0.03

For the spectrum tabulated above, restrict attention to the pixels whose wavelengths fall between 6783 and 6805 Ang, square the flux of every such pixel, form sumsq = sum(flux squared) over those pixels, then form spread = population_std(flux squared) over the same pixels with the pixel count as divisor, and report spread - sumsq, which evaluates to -389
